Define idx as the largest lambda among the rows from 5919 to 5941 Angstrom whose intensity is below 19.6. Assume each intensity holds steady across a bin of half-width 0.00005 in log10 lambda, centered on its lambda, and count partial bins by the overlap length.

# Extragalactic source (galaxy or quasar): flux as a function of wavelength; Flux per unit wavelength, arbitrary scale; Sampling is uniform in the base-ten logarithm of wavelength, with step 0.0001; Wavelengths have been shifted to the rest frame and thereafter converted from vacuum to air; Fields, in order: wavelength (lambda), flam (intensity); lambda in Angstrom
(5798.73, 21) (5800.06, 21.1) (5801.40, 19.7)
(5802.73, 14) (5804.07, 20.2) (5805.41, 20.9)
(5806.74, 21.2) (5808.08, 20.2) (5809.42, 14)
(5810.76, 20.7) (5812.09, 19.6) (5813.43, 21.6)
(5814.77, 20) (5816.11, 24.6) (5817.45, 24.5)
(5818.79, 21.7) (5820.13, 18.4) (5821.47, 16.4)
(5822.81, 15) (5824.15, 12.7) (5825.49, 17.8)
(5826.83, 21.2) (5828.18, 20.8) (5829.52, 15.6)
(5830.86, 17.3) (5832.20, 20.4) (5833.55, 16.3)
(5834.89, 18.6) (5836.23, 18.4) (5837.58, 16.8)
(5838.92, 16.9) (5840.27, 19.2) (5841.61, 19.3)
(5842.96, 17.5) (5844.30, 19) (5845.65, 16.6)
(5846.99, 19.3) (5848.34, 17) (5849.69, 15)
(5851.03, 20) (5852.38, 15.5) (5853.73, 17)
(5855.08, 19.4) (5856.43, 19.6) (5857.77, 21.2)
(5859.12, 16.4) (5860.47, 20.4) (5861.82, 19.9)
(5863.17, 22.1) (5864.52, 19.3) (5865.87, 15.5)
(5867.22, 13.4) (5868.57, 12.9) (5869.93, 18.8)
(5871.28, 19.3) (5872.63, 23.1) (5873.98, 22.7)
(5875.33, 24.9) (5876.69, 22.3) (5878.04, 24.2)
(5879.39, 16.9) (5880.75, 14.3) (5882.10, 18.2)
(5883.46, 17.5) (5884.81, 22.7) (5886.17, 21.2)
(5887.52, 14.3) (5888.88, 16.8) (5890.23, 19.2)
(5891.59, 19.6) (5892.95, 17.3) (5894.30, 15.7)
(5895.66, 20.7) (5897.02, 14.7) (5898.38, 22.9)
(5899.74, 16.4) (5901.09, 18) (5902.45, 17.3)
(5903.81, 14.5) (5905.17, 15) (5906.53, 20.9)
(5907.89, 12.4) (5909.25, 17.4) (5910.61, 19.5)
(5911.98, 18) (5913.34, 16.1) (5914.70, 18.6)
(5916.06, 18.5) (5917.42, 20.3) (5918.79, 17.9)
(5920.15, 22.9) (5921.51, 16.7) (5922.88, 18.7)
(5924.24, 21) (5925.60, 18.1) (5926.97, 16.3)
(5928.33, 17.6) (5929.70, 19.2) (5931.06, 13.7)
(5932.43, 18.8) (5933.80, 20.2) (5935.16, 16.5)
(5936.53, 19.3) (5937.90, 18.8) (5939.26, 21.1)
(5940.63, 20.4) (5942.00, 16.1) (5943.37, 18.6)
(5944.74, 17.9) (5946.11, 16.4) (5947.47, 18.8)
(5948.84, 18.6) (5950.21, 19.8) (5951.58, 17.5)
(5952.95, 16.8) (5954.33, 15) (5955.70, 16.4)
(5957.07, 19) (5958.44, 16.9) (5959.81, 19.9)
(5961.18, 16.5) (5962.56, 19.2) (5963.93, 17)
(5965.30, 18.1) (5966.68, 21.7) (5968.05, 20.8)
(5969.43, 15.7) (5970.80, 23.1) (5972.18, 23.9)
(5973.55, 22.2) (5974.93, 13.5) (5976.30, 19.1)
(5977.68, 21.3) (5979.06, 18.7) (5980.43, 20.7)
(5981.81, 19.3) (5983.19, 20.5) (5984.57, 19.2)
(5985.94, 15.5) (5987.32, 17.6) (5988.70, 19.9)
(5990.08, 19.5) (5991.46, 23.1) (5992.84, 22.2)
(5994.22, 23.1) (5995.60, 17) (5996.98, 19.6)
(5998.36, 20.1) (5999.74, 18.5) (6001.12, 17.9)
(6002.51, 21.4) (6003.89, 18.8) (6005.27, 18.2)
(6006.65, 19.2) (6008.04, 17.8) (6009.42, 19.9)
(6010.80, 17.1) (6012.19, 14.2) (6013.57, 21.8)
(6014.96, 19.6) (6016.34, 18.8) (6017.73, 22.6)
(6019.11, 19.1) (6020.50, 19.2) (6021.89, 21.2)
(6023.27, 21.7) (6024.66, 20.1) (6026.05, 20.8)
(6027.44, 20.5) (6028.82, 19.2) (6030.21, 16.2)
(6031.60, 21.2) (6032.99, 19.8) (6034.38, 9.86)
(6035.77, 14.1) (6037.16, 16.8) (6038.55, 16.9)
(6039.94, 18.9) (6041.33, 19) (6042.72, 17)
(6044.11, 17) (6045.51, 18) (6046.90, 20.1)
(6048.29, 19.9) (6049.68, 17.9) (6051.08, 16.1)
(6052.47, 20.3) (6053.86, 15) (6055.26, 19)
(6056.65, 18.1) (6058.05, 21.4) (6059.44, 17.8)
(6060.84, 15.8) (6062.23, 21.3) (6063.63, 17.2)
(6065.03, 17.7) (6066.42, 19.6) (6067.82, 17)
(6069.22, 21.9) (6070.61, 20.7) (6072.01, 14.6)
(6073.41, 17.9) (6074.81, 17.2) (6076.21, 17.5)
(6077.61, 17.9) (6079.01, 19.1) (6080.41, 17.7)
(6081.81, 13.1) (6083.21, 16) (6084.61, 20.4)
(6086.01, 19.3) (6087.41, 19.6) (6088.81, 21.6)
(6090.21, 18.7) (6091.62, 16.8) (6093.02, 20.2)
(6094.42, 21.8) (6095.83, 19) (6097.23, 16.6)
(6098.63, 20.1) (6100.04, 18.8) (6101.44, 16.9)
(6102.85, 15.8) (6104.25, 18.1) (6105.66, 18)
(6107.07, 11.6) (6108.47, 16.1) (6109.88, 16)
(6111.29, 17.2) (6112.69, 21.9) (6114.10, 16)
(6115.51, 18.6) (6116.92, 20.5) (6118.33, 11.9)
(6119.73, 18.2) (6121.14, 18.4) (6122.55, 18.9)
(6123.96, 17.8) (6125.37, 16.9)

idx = 5937.90 Angstrom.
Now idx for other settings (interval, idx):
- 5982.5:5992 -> 5990.08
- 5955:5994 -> 5990.08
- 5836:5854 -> 5853.73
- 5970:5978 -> 5976.30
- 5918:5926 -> 5925.60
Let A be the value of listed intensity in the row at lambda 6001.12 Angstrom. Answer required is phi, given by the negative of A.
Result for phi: -17.9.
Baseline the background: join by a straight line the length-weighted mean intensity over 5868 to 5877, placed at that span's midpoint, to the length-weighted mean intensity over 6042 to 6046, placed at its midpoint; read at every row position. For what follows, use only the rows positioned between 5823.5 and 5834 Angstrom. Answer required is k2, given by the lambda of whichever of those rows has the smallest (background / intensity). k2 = 5826.83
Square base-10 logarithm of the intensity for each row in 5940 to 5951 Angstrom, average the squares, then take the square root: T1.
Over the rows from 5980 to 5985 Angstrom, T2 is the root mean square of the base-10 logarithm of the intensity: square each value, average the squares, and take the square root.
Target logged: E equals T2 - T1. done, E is 0.04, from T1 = 1.26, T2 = 1.30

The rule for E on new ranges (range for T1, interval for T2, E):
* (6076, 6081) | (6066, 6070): 0.03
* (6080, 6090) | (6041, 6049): 0.01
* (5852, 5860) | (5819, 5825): -0.07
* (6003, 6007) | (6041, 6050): -0.01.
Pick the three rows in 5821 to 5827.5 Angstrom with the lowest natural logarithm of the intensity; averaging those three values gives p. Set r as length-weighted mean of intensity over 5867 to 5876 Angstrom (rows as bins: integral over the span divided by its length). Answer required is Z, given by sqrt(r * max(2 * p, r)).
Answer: 20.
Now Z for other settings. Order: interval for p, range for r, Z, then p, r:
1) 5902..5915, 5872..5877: 23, 2.63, 23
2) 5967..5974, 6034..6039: 15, 2.96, 15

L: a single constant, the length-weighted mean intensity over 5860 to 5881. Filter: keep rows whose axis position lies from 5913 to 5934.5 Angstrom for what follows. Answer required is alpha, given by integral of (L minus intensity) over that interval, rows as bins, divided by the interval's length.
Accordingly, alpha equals 1.0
